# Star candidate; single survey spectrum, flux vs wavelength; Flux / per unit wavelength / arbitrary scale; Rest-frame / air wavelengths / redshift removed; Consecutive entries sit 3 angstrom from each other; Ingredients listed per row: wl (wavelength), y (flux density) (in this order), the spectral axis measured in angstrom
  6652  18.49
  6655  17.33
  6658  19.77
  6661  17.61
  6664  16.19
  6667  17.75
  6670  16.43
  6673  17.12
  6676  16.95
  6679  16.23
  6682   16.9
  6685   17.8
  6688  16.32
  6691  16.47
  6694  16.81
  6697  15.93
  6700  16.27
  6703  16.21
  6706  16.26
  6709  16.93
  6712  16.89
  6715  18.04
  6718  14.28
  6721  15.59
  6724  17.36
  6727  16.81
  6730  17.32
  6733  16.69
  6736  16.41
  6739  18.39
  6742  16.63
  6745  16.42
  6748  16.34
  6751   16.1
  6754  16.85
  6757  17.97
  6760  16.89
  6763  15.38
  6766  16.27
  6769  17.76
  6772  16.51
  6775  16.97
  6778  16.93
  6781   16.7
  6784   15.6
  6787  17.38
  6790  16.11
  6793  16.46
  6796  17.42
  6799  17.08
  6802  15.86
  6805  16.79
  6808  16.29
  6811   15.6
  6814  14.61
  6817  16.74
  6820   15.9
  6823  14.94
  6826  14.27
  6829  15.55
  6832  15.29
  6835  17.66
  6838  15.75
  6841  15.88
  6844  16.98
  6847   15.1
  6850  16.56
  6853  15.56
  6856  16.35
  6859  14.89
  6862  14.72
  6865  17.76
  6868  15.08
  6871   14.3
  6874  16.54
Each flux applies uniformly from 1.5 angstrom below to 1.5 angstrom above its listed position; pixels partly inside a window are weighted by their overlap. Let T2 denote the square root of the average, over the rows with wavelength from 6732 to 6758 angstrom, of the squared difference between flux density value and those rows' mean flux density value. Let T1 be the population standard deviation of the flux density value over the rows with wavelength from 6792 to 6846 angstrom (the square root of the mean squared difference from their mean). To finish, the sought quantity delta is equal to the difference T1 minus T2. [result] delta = 0.2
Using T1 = 0.92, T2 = 0.7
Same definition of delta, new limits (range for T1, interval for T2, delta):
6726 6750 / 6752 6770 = -0.2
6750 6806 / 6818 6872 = -0.3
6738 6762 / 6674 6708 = 0.3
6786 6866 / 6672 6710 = 0.5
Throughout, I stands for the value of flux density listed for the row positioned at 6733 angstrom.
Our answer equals 16.69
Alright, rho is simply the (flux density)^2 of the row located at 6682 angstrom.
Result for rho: 286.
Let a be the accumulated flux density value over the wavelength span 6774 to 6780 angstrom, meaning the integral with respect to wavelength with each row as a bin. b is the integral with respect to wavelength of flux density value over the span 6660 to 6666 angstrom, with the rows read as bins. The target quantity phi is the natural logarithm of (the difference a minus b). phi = -2.4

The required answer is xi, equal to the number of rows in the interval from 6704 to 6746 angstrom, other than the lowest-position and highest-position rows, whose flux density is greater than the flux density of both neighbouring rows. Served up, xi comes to 5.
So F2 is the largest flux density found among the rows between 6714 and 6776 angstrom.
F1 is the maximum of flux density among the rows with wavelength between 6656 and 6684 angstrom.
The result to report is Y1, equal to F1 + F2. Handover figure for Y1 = 38.2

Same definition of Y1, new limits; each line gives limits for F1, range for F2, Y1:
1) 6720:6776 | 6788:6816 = 35.8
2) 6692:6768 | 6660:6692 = 36.2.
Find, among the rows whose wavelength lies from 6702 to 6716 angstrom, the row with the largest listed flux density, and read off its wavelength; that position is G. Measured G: 6715 angstrom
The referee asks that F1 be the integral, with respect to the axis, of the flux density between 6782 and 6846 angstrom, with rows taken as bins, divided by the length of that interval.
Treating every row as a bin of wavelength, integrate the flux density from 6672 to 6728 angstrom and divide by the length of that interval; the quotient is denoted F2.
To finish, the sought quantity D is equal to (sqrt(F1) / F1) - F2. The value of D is -16.3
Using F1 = 16.1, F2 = 16.6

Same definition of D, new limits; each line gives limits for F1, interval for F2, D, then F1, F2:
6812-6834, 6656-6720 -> -16.6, 15.4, 16.8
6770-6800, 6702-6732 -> -16.3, 16.7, 16.6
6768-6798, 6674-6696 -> -16.5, 16.8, 16.8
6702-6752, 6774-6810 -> -16.4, 16.6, 16.6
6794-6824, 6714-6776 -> -16.5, 16.1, 16.7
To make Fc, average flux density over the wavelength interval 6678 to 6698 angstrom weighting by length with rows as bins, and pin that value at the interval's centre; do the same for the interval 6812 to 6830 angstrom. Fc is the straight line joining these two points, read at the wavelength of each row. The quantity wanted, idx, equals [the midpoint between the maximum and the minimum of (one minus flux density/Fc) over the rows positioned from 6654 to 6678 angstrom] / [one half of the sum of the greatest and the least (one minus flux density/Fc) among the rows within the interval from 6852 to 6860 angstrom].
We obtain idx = 1.4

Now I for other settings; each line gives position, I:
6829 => 15.55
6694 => 16.81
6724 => 17.36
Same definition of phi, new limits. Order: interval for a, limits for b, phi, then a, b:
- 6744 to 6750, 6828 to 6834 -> 1.5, 98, 94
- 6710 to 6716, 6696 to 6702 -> 2.0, 104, 97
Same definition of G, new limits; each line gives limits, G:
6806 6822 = 6817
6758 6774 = 6769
